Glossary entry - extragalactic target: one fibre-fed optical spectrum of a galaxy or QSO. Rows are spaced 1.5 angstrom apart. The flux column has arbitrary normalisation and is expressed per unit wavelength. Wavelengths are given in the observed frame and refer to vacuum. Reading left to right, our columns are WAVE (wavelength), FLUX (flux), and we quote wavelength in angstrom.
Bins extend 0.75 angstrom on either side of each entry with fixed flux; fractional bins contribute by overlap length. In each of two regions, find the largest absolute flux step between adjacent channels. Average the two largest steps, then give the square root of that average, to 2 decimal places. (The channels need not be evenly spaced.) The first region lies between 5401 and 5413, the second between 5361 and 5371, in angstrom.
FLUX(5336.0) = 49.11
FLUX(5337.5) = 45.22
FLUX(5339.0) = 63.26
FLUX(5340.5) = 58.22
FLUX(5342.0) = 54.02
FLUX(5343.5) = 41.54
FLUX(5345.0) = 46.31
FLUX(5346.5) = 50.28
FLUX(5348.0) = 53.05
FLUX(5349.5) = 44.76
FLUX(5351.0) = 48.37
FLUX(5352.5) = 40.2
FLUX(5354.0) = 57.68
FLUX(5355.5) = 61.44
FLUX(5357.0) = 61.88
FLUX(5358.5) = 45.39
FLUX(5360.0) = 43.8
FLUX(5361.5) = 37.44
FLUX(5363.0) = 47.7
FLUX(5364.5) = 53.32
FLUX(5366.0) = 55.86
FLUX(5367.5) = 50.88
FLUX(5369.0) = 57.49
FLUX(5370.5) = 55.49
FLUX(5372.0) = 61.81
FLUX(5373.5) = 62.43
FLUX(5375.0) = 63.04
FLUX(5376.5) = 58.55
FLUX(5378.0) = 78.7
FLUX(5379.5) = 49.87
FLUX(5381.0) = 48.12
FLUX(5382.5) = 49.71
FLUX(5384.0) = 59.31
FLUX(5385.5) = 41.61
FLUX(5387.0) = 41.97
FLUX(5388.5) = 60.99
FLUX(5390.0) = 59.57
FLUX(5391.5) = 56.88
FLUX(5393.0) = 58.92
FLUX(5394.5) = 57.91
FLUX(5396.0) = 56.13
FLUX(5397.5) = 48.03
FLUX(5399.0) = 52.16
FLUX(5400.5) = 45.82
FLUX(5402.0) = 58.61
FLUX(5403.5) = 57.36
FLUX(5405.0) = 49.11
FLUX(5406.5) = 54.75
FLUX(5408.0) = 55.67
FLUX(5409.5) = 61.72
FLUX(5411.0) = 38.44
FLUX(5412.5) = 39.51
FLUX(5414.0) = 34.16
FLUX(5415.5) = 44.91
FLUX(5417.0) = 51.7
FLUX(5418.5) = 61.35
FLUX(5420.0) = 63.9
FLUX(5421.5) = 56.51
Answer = 4.10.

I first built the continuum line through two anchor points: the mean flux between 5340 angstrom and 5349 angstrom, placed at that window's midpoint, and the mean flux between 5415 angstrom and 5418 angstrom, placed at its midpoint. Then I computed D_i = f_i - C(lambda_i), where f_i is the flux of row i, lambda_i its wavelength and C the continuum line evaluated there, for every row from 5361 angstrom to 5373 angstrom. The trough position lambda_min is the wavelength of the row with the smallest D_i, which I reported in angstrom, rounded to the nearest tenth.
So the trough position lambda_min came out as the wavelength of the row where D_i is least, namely 5361.5 angstrom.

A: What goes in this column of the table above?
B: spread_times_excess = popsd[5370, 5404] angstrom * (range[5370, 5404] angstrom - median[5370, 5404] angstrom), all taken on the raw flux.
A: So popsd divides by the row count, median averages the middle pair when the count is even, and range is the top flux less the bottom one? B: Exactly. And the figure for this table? -160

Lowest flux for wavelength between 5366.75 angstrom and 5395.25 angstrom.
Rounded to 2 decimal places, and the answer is 41.61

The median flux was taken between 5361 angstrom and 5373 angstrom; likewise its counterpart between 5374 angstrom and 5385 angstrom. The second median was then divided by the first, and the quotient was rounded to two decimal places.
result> 1.08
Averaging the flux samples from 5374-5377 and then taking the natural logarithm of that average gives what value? 4.11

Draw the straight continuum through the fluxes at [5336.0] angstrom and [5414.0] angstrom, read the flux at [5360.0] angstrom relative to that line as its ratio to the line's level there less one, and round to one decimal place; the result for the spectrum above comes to 0.0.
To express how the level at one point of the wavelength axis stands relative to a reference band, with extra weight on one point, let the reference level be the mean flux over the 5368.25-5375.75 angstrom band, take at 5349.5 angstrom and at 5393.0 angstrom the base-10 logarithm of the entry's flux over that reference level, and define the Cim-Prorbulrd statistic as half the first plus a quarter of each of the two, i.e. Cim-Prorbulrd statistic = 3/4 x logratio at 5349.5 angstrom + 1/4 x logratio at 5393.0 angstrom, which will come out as -0.098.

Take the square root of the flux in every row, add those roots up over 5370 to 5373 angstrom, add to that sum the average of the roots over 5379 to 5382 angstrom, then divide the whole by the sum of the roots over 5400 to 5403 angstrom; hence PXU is 1.55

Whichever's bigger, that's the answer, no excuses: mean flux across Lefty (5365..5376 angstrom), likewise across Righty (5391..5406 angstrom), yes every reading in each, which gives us 58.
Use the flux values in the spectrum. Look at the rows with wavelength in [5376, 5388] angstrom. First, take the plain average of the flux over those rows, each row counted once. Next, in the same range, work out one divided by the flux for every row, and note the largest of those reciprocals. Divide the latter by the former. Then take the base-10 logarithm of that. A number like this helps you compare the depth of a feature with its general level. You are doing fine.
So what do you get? -3.35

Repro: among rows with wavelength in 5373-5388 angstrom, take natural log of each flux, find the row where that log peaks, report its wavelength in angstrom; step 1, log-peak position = 5378.0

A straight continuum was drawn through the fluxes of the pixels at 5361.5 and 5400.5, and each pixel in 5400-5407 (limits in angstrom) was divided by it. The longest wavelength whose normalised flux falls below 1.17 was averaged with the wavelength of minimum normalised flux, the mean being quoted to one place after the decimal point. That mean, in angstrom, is 5403.5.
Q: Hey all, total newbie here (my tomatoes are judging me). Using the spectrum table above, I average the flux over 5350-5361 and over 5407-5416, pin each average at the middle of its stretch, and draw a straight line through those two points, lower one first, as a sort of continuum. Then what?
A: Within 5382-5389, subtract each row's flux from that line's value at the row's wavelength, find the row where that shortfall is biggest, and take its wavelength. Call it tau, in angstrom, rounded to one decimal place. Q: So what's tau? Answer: 5385.5 angstrom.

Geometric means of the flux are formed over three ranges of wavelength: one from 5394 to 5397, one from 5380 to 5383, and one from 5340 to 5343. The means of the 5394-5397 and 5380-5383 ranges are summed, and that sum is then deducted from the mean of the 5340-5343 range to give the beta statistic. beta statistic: -50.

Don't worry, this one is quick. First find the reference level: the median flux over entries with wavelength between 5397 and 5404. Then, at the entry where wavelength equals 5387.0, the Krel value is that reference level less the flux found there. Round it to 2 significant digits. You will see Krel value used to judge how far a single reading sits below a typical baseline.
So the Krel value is 10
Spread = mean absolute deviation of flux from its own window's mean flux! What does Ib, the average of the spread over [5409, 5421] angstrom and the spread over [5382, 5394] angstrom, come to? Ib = 8.5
